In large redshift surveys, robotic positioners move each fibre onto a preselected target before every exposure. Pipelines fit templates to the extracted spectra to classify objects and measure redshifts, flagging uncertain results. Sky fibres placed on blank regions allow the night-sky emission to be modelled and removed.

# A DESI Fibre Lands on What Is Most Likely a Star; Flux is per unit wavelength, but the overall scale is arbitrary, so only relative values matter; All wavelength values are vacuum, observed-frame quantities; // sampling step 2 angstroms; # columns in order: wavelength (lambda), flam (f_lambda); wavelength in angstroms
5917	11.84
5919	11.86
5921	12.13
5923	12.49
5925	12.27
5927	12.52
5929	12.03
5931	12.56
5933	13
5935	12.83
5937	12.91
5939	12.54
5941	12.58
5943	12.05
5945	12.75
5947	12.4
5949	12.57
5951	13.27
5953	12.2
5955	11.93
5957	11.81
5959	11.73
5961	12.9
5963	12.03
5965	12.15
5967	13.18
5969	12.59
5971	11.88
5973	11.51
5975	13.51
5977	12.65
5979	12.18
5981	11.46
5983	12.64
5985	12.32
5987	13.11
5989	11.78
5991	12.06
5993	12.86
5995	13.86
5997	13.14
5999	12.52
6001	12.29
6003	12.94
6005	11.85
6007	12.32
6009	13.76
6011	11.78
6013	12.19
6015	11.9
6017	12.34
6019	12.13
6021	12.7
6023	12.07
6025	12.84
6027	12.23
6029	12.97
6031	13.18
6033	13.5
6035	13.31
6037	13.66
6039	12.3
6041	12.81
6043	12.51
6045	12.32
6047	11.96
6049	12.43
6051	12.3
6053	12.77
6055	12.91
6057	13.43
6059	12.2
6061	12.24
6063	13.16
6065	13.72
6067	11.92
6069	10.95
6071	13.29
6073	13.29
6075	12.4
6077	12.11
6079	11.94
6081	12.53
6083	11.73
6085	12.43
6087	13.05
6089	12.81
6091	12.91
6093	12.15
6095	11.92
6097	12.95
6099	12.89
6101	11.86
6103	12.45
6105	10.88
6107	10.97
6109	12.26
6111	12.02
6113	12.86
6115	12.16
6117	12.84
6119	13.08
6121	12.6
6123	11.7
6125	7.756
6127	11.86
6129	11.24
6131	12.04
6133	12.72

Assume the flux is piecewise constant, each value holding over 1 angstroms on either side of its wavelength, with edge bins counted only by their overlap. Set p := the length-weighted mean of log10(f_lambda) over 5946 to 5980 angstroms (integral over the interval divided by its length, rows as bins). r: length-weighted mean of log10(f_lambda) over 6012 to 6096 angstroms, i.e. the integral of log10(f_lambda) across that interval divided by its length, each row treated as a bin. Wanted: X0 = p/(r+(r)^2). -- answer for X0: 0.474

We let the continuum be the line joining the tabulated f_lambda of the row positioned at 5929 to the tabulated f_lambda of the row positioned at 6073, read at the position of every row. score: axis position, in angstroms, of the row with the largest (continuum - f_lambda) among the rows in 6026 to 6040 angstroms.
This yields 6039 angstroms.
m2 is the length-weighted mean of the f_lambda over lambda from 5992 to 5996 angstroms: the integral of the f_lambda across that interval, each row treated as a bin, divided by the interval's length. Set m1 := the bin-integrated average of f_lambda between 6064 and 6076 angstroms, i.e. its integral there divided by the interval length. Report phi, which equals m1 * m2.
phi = 168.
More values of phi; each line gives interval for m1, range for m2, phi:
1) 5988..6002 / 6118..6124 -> 158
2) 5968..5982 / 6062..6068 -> 158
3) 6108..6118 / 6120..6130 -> 137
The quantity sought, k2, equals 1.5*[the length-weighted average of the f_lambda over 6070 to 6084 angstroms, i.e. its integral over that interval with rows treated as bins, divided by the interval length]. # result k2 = 18.7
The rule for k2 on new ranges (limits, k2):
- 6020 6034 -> 19.2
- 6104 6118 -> 18.0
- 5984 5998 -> 19.1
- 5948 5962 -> 18.5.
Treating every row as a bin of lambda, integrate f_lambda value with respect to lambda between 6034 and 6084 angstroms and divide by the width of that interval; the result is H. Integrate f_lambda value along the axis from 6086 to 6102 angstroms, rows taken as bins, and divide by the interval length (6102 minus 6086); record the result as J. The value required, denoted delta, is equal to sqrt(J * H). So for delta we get 12.6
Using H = 12.6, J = 12.6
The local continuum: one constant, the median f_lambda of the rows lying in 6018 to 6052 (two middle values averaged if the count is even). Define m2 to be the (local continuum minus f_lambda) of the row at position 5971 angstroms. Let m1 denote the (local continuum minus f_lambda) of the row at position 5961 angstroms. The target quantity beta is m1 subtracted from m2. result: 1.0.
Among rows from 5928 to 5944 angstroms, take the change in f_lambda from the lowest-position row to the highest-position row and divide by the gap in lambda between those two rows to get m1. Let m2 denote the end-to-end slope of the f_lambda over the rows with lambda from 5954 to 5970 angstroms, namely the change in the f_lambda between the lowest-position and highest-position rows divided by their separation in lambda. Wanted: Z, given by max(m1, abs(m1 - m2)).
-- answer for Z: 0.046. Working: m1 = 0.00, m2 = 0.05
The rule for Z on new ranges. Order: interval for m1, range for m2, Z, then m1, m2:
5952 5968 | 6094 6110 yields 0.070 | 0.07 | 0.02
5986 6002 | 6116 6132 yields 0.001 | -0.06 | -0.06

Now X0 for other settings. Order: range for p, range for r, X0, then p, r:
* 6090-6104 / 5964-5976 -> 0.477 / 1.09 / 1.10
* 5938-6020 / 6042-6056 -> 0.477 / 1.09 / 1.10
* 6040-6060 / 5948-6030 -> 0.479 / 1.10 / 1.09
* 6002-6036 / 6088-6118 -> 0.484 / 1.10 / 1.09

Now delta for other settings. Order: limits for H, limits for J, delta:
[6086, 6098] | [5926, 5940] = 12.6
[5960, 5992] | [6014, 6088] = 12.5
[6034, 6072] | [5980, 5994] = 12.5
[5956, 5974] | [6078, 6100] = 12.3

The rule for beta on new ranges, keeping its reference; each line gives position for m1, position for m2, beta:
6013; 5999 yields -0.3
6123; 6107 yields 0.7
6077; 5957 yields 0.3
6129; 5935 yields -1.6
